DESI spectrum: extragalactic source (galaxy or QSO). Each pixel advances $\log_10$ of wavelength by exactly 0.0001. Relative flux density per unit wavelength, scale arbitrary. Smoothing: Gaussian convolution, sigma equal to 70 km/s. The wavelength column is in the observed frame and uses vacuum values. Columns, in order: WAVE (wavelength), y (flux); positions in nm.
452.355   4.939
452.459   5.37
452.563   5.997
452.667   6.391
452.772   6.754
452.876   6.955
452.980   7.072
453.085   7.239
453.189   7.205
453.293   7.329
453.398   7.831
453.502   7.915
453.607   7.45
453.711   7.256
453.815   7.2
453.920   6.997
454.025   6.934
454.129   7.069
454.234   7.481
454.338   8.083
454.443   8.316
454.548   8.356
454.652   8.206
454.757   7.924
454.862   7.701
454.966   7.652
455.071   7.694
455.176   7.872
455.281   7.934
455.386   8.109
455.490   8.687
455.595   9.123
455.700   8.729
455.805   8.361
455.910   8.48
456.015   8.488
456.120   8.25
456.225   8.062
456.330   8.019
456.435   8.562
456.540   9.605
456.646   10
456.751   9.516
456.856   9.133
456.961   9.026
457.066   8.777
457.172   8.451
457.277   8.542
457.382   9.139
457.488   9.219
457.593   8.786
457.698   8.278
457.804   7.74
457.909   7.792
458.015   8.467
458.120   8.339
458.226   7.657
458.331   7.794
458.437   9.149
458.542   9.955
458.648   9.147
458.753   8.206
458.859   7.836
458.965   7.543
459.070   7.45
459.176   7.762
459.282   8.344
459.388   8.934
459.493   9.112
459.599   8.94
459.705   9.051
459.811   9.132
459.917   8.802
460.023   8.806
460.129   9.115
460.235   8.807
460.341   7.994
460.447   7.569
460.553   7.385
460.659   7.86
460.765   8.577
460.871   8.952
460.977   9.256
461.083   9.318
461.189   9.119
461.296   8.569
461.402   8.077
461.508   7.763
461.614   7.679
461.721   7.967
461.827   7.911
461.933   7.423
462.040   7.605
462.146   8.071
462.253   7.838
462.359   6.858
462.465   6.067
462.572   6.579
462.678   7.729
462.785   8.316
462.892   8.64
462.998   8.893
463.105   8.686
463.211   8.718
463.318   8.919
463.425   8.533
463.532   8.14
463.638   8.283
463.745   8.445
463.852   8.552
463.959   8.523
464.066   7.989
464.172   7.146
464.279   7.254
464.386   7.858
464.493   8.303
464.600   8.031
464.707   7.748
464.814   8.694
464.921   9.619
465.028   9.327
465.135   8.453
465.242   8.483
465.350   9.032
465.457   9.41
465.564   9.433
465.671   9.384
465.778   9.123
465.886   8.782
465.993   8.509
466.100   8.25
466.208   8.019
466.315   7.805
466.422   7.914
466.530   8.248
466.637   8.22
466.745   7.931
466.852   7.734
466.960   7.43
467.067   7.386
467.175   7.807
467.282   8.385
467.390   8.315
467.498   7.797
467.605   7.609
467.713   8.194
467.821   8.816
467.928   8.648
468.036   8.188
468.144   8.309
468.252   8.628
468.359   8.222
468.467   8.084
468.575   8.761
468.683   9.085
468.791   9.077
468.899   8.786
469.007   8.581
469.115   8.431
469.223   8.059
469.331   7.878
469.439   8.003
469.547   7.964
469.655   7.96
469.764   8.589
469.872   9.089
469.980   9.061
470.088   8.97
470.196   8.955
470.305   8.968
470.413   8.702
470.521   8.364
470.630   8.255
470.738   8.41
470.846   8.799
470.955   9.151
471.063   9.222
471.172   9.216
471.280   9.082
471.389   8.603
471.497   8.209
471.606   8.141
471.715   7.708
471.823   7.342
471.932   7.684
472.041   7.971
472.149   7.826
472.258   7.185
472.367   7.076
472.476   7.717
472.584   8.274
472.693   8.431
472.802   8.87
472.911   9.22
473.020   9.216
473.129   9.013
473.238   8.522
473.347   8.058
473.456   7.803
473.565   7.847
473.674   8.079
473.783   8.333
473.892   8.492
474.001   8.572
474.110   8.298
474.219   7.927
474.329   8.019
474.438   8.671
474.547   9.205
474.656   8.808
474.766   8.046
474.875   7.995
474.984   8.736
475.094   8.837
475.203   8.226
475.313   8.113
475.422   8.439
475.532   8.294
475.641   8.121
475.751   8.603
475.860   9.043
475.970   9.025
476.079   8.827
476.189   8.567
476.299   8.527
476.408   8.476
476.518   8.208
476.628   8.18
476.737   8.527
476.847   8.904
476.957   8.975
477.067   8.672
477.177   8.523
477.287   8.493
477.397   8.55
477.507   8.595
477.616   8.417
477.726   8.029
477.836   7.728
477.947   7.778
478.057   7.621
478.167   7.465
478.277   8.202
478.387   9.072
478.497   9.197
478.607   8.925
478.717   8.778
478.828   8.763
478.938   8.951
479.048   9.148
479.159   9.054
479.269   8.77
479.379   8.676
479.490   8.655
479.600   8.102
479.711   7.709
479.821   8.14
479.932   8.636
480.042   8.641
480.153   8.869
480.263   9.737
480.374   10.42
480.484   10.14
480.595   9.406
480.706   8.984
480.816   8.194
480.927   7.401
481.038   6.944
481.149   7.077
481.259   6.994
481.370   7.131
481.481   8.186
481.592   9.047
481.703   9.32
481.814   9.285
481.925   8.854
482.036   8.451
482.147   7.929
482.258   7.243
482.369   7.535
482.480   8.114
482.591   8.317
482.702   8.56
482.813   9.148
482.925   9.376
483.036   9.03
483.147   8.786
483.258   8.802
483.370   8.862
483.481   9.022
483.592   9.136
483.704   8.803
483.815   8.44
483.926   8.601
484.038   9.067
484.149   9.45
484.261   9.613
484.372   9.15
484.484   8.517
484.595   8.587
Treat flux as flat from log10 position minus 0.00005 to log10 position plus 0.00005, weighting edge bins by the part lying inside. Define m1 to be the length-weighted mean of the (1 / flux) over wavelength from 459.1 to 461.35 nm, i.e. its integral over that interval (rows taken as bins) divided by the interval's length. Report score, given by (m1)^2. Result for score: 0.0136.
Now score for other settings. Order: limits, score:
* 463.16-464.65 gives 0.0150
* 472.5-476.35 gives 0.0140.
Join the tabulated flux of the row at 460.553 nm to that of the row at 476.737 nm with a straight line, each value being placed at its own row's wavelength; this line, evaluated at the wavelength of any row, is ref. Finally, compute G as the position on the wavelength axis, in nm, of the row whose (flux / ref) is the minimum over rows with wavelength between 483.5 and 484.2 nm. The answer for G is 483.815 nm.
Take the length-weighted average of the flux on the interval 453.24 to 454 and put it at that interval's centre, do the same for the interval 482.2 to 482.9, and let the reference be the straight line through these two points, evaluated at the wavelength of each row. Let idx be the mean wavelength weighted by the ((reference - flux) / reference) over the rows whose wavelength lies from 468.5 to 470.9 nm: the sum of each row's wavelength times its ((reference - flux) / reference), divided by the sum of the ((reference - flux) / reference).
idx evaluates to 469.69 nm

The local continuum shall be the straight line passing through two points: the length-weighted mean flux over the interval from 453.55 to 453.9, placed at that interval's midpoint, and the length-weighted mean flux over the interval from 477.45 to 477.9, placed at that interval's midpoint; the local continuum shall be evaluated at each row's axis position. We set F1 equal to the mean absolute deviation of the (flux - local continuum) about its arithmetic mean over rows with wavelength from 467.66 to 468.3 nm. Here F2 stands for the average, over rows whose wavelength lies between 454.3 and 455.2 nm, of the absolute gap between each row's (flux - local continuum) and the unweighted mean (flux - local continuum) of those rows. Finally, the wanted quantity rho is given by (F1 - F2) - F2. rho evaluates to -0.25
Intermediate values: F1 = 0.23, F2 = 0.242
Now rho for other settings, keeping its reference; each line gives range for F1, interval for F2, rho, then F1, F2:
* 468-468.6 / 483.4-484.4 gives -0.33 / 0.22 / 0.275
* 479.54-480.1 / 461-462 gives -0.77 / 0.31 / 0.541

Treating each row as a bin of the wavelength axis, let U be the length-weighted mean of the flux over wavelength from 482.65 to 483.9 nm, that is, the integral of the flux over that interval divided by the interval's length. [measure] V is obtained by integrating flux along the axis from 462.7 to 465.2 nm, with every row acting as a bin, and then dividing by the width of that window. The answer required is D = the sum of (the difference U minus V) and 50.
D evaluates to 50.5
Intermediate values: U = 8.90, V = 8.39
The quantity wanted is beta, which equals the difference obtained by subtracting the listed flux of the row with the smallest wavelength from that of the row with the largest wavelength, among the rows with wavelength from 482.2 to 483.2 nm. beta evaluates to 1.5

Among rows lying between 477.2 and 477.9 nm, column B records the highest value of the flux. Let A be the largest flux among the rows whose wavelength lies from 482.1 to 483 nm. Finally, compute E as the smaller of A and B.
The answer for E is 8.6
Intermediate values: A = 9.376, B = 8.595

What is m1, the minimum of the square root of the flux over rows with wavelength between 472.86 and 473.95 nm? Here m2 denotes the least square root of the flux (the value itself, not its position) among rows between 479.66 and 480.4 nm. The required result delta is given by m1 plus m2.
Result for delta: 5.57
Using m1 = 2.79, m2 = 2.78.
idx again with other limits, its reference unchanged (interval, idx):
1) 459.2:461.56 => 460.28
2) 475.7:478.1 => 476.42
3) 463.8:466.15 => 465.26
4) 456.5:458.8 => 457.48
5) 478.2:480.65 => 479.61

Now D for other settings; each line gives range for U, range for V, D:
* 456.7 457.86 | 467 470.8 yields 50.4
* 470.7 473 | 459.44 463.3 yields 50.0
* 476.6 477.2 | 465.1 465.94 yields 49.6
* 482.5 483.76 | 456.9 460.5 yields 50.4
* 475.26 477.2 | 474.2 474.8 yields 50.1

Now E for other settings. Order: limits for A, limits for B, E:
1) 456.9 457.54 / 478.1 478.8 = 9.2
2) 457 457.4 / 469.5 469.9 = 9.1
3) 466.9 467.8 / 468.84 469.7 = 8.4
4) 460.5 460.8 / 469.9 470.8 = 8.6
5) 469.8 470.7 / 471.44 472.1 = 8.2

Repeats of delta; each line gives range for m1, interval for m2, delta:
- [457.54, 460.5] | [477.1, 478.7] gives 5.46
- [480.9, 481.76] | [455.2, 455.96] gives 5.45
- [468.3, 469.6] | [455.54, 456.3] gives 5.65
